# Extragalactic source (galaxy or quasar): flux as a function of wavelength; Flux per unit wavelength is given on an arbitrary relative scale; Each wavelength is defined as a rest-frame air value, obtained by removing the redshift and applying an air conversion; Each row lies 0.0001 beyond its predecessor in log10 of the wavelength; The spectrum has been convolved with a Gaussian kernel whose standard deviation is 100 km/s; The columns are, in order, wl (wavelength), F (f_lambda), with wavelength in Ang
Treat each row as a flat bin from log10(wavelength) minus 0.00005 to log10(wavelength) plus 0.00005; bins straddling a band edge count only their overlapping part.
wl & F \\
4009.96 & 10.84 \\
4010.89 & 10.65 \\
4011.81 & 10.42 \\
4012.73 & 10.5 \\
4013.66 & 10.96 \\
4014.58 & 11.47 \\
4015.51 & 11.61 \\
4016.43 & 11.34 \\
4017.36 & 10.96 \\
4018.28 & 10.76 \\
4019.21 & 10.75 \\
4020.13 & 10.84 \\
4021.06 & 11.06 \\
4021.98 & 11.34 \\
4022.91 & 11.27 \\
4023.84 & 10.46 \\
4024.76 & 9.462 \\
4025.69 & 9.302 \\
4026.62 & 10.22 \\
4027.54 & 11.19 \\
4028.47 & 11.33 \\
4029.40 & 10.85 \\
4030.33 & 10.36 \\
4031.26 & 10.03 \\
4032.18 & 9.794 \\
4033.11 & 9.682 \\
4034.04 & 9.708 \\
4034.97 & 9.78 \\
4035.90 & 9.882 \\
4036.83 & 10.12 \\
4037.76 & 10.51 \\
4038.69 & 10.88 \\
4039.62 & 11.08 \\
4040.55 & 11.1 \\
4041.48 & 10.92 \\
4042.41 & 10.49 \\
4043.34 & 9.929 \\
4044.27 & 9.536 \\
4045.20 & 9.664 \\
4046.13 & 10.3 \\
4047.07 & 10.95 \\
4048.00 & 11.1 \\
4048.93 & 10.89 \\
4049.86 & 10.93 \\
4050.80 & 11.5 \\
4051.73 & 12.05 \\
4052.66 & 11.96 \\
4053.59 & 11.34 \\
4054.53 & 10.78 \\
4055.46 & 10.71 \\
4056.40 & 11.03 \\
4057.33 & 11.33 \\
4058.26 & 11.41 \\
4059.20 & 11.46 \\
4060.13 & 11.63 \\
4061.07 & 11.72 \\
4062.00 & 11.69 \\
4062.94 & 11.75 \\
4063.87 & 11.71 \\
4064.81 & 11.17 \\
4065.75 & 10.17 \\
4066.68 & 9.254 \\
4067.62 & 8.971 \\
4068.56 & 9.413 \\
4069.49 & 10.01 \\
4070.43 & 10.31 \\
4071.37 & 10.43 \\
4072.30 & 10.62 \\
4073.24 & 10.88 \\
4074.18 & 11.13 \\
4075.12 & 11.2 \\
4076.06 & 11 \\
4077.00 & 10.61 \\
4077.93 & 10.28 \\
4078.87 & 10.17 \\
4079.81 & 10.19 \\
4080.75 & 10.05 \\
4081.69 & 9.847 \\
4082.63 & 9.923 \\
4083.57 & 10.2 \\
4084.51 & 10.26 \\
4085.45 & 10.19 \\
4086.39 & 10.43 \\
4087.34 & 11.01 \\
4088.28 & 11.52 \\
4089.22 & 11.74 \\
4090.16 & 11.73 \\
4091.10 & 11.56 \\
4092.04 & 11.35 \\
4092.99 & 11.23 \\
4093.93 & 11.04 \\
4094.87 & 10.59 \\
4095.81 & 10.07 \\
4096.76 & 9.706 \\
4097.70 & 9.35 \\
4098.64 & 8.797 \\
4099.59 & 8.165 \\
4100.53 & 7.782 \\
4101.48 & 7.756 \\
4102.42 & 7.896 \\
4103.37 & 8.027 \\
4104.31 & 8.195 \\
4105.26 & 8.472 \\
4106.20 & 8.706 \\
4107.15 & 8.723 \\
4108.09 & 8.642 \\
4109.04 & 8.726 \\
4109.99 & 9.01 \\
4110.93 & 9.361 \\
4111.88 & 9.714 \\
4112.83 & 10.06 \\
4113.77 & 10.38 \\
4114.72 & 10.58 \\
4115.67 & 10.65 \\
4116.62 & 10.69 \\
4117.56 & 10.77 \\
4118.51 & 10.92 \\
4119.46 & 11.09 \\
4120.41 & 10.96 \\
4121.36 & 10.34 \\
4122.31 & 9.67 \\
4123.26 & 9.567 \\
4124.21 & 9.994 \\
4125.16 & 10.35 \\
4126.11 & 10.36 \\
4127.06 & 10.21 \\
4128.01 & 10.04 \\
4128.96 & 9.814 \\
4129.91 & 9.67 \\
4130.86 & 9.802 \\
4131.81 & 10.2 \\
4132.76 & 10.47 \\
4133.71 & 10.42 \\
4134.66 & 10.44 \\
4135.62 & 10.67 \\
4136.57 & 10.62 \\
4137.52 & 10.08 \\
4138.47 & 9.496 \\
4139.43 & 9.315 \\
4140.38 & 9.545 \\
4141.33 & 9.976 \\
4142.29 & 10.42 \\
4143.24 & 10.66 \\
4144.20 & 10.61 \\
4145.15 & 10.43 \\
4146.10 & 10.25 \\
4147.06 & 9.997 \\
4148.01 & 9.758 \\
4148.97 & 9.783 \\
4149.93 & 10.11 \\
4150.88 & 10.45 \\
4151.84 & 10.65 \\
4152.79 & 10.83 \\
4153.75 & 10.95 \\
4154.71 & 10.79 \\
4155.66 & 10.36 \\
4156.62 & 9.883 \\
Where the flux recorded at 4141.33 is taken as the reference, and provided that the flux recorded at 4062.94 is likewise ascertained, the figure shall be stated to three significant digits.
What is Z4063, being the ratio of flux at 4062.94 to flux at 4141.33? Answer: 1.18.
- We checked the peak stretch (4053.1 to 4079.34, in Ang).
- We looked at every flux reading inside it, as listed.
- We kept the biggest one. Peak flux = 11.75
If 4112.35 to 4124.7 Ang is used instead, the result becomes 11.09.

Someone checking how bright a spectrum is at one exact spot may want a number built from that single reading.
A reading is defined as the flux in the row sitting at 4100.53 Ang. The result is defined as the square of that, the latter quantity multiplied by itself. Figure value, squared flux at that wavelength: 61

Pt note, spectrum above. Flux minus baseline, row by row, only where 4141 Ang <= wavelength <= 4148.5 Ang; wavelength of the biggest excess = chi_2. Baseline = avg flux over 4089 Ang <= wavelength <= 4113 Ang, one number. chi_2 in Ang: 4143.24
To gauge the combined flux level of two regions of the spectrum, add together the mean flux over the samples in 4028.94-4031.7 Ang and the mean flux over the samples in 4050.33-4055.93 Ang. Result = 21.8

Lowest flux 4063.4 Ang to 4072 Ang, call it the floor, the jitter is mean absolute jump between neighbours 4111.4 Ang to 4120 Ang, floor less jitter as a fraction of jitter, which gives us 51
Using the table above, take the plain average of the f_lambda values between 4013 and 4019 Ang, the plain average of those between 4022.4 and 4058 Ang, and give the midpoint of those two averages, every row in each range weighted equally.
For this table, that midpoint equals 10.9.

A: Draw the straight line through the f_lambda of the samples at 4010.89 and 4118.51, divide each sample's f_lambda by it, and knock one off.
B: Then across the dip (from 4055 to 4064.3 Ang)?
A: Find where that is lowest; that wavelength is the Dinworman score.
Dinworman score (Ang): 4055.46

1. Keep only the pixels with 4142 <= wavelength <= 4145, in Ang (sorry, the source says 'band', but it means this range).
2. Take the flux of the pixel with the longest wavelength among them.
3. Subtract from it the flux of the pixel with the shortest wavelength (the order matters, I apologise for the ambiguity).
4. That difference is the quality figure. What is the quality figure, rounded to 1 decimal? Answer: 0.2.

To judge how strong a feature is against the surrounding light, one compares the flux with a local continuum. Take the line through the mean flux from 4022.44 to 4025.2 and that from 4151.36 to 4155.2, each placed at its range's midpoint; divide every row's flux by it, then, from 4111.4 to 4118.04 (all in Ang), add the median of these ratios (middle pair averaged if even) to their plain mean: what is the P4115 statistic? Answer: 1.96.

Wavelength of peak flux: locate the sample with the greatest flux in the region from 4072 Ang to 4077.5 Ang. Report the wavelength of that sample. 4075.12 Ang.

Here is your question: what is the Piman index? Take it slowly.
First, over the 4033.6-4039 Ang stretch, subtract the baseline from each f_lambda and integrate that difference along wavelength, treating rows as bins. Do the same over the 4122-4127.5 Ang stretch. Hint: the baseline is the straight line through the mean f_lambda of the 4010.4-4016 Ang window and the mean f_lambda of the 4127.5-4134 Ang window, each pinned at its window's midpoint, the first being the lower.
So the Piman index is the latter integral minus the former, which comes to 3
